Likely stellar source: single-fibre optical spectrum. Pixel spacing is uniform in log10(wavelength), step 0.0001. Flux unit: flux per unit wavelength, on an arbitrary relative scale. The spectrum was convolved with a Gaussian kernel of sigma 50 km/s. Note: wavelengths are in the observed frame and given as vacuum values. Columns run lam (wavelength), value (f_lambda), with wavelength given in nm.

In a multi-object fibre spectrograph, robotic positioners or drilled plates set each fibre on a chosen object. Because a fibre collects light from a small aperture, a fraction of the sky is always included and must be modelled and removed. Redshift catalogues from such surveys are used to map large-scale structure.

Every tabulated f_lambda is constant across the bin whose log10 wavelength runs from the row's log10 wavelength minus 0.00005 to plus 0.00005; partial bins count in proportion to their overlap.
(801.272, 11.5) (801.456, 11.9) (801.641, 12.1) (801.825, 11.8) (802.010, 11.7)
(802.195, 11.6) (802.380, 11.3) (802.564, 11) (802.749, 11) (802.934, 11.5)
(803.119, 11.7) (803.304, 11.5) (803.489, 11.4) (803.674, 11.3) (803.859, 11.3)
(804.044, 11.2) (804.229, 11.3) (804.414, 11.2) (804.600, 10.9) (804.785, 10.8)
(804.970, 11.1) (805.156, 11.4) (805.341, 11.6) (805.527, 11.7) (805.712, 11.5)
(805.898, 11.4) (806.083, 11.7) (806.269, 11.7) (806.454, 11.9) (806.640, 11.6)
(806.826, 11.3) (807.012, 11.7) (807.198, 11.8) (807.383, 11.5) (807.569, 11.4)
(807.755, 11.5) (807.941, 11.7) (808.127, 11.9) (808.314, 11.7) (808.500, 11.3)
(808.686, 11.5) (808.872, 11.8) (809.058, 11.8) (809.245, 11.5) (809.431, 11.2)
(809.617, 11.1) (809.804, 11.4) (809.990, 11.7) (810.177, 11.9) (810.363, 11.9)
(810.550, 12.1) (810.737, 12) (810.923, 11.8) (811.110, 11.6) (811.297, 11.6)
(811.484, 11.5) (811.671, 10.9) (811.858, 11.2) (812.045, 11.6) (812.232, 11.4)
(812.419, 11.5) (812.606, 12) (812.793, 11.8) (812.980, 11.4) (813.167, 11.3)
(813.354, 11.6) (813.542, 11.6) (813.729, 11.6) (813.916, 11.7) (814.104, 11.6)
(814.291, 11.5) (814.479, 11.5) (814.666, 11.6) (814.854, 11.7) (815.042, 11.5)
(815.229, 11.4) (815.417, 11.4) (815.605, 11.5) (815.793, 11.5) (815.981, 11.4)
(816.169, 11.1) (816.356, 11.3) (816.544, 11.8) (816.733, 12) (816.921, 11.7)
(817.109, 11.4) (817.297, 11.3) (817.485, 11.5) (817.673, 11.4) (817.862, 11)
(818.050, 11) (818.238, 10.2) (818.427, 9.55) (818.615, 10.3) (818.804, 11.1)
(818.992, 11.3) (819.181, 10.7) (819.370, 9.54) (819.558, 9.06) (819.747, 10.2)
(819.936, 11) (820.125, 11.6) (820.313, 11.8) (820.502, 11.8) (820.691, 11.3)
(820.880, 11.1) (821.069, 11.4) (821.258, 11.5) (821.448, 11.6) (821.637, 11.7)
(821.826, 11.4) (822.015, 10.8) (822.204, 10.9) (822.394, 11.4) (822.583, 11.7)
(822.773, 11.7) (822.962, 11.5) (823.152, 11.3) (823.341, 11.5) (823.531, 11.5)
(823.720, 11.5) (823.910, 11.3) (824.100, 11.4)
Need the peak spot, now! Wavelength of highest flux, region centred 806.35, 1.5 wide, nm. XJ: 806.454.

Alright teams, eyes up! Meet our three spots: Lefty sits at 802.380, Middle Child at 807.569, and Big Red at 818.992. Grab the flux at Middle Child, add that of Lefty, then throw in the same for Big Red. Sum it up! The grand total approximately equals 34.0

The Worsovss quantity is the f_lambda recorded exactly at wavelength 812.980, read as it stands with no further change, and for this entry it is 11.4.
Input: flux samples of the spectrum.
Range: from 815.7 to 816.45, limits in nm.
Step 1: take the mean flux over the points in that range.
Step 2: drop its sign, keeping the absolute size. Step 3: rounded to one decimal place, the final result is 11.3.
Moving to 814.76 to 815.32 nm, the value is 11.5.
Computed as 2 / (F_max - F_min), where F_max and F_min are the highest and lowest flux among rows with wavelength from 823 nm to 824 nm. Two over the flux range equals 10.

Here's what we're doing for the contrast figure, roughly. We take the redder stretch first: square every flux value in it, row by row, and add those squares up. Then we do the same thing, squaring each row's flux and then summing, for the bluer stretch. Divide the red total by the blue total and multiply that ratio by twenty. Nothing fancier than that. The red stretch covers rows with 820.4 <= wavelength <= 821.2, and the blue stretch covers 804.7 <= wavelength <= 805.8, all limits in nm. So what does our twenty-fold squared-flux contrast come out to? 13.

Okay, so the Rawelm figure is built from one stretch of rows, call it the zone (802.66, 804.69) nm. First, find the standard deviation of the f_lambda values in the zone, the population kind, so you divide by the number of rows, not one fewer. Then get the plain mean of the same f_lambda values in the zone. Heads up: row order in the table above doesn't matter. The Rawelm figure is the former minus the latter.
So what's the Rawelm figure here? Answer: -11.1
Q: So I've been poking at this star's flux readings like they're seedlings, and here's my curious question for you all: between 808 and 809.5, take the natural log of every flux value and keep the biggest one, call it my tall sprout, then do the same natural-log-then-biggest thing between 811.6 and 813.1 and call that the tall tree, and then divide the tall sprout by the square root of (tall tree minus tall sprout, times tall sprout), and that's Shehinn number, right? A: 17.2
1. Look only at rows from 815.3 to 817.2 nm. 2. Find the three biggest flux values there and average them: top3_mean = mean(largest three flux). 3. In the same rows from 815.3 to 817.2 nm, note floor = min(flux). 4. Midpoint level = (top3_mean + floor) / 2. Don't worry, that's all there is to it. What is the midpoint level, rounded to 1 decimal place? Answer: 11.5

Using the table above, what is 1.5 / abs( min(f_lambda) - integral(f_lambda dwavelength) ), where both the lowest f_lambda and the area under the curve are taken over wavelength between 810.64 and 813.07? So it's 0.0872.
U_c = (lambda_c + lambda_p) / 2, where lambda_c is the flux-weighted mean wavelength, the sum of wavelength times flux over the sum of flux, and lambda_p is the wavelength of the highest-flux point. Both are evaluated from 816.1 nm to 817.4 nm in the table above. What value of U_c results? 816.73 nm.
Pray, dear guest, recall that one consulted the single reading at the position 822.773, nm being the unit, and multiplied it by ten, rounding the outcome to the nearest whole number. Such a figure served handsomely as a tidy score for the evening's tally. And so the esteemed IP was 117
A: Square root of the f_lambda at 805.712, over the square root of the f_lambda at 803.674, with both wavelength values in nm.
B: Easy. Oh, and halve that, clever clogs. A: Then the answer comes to 0.504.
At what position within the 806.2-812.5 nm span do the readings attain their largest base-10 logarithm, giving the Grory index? 810.550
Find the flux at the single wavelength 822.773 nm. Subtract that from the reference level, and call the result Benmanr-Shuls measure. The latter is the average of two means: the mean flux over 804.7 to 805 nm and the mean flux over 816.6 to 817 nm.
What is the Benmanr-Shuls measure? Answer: -0.3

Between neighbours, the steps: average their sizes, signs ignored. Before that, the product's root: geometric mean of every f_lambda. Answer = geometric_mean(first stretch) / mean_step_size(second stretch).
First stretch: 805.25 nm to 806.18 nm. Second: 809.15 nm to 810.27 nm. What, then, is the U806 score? 48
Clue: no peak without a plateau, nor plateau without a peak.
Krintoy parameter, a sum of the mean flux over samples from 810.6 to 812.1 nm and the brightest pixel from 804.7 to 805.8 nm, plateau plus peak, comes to 23.2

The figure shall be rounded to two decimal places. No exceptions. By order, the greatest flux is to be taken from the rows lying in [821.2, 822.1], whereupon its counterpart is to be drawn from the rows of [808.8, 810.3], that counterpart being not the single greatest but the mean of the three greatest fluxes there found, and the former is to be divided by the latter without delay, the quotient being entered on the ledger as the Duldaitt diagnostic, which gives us 0.99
